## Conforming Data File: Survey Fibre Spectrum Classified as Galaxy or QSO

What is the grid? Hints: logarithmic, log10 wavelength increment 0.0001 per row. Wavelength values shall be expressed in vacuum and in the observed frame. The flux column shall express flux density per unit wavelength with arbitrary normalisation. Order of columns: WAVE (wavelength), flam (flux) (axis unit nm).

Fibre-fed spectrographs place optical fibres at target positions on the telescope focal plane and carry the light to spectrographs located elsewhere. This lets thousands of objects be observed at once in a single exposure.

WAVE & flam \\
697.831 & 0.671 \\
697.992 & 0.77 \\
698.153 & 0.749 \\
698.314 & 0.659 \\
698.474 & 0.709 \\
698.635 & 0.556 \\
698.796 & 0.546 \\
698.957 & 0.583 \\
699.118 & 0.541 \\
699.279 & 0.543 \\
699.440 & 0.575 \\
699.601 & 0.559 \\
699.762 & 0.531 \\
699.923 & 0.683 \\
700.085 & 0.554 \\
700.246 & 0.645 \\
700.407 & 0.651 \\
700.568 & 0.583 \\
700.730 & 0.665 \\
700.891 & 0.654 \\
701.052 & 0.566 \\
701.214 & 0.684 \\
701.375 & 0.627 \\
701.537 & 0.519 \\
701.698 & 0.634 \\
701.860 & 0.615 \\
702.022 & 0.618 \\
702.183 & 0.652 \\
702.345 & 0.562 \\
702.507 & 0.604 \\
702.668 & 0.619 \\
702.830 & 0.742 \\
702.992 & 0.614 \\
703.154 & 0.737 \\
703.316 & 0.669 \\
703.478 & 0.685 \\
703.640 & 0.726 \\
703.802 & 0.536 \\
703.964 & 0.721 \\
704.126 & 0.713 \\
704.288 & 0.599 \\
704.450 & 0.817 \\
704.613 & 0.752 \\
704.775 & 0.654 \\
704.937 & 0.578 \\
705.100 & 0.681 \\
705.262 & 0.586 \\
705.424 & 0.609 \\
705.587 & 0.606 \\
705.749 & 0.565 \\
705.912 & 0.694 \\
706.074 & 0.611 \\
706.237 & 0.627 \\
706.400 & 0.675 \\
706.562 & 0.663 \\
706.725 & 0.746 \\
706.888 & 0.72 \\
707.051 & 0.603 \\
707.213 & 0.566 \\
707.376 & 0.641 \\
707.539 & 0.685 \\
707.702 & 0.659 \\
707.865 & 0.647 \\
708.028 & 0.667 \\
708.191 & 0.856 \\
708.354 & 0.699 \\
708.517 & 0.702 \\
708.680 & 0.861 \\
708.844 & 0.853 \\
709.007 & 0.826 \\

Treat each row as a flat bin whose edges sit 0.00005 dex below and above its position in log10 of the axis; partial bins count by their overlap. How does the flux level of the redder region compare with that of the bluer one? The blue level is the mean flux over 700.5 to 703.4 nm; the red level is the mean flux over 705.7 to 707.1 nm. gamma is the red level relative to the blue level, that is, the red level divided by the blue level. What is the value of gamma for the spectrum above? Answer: 1.04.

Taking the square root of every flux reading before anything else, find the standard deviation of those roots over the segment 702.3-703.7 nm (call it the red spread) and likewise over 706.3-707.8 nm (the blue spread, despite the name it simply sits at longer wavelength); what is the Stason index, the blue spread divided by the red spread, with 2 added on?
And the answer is 2.84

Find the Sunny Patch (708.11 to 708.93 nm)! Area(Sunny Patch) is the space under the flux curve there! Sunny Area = 0.65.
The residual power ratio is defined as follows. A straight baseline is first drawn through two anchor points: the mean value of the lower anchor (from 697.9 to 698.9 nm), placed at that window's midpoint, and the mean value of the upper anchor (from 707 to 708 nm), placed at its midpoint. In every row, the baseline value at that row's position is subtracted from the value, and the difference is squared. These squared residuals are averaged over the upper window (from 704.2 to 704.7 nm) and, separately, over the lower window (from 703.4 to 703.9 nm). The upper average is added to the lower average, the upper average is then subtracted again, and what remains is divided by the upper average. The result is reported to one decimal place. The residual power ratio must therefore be 0.5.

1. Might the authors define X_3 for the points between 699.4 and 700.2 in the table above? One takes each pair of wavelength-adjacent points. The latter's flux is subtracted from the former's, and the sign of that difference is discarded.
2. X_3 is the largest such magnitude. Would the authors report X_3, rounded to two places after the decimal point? 0.15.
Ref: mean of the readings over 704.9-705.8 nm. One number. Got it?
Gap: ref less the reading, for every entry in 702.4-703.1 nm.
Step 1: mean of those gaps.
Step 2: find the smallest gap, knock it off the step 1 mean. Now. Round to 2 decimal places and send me 0.10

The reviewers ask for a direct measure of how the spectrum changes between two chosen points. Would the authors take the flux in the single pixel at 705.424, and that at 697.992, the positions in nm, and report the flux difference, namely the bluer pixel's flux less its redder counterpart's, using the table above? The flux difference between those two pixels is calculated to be 0.16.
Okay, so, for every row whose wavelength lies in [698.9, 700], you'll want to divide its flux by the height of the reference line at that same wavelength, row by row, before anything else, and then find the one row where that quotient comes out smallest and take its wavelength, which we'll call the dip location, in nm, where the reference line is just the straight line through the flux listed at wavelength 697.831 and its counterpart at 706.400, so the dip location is 699.762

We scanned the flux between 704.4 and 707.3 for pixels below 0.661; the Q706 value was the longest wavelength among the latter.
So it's 707.213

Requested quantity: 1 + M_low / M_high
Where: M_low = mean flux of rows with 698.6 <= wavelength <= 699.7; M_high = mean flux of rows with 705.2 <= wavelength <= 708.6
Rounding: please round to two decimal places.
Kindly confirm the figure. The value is 1.85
